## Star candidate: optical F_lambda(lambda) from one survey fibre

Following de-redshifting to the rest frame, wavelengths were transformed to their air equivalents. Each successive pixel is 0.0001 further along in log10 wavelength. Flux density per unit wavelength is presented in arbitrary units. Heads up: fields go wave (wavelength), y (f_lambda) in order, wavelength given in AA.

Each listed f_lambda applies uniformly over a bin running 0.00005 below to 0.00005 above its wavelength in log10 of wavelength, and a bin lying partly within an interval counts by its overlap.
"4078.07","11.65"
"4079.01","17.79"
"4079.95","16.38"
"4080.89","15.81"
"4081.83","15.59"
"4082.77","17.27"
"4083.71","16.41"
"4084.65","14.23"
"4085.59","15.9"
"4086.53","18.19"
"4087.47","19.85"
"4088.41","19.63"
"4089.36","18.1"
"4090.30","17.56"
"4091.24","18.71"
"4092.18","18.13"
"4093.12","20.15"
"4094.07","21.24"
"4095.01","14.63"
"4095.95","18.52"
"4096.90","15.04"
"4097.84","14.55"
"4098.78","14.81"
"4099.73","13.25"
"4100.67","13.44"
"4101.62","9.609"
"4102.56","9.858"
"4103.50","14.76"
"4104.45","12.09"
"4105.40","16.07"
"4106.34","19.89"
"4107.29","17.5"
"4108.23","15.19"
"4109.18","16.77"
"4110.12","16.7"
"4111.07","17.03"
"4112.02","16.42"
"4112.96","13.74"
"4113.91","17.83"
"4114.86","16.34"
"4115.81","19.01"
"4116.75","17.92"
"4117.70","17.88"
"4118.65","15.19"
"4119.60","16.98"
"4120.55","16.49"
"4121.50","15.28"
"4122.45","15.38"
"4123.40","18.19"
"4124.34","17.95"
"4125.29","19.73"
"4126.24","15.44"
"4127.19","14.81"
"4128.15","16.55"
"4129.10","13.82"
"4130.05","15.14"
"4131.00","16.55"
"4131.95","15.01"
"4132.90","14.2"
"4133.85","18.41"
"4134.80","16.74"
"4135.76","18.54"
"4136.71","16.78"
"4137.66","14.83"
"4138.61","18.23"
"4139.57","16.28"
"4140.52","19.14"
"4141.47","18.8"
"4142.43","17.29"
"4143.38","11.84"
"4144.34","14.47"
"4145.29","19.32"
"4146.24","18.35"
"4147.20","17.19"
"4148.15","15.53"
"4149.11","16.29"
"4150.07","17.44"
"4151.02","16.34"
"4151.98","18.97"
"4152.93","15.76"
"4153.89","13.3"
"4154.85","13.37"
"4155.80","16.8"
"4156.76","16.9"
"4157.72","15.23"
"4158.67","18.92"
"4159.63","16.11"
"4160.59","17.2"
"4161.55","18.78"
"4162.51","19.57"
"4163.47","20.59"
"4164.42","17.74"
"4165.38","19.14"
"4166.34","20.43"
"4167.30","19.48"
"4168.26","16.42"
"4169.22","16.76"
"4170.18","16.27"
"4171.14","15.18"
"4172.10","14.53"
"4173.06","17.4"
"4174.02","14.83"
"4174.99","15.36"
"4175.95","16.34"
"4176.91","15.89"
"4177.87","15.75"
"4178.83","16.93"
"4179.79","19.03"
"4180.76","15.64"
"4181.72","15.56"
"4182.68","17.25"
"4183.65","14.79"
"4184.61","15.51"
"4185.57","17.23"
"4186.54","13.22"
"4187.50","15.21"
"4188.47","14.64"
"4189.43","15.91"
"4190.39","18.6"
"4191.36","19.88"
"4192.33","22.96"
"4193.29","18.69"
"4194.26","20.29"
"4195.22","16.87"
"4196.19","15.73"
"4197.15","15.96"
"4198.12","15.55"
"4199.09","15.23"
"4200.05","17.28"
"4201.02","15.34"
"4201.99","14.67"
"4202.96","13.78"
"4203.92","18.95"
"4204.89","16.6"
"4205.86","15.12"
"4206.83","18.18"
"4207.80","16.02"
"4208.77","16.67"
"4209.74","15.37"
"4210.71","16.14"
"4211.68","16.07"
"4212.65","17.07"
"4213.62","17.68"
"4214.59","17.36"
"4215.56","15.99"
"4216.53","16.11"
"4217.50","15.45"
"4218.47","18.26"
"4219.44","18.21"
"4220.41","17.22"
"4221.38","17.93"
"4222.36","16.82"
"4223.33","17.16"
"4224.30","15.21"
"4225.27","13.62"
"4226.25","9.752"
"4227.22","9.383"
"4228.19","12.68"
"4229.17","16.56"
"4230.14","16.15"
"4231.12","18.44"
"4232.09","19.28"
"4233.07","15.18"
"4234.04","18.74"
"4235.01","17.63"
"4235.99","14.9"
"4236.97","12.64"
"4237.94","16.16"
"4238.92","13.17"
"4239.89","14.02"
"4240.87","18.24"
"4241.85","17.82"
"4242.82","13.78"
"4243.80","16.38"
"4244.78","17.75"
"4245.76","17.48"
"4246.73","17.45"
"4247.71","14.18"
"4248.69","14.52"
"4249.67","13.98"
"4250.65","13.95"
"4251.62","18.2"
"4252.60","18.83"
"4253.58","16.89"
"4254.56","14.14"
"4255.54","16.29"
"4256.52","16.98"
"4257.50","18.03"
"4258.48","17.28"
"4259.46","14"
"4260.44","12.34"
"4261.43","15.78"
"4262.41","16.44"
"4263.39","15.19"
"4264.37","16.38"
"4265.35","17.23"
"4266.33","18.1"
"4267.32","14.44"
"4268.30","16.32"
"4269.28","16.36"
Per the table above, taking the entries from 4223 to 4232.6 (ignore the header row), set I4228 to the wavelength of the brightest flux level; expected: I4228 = 4232.09 AA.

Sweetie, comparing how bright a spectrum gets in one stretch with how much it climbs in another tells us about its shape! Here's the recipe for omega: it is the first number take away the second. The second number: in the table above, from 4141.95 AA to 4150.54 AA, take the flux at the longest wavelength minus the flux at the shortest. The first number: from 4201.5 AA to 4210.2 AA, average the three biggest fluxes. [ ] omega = 17.8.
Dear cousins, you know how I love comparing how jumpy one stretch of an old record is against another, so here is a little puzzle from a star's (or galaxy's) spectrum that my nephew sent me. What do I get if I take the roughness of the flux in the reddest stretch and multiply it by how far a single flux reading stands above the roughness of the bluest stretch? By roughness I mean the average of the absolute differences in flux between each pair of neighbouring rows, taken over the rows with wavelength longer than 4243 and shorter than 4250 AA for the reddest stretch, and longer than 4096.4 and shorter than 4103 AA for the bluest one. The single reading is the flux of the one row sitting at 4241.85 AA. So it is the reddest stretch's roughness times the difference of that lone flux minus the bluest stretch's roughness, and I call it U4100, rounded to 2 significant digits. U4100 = 16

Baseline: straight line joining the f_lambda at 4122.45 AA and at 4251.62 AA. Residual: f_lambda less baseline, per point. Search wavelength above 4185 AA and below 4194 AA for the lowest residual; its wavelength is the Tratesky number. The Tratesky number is 4186.54 AA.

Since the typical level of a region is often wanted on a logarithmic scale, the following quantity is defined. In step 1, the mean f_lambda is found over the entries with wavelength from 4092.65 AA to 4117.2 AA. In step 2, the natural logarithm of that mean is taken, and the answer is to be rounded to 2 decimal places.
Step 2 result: 2.76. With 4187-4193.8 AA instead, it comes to 2.89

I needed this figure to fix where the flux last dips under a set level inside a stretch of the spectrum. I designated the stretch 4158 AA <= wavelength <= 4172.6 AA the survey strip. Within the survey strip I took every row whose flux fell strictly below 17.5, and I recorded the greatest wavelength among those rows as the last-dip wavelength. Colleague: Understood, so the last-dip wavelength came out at 4172.10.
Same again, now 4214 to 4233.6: 4233.07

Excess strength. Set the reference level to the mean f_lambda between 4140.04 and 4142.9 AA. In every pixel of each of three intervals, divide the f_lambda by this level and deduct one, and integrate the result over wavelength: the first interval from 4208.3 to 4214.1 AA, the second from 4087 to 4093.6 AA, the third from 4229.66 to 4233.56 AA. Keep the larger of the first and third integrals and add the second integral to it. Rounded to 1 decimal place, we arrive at -0.1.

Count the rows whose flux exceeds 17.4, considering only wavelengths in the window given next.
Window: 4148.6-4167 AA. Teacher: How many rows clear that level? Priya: 9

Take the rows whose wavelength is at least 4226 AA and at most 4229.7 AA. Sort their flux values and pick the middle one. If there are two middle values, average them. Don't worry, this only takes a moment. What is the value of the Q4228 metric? 11.2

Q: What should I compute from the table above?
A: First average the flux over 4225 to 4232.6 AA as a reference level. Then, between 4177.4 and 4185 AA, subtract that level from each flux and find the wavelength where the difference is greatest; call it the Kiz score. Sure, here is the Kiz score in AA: 4179.79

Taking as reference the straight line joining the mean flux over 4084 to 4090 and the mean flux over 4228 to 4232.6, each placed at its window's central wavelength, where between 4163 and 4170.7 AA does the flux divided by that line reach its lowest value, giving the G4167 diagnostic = 4170.18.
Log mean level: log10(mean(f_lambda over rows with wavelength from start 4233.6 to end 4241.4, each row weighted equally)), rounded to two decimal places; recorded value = 1.20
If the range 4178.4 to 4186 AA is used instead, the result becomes 1.22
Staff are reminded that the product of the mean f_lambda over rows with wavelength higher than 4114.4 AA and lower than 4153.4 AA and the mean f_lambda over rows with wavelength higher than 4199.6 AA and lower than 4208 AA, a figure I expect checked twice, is 271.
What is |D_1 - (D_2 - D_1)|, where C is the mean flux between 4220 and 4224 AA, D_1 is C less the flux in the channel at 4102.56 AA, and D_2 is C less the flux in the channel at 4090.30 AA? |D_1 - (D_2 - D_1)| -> 15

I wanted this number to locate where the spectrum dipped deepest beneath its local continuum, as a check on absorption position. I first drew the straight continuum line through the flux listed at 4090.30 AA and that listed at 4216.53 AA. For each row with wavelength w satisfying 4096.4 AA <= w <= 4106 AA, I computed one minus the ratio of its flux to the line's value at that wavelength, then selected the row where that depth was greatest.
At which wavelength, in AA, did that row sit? 4101.62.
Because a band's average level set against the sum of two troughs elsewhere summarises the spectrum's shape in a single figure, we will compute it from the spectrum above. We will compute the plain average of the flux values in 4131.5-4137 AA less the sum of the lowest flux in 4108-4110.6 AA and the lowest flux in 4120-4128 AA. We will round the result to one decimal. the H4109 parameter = -13.4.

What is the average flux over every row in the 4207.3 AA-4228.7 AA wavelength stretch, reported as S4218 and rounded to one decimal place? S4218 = 15.7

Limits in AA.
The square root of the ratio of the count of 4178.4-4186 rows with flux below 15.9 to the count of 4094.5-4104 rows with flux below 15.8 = 0.667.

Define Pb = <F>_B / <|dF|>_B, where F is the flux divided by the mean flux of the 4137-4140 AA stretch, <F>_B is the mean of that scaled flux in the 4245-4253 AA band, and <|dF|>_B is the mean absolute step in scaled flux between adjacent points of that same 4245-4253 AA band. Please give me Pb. 12.4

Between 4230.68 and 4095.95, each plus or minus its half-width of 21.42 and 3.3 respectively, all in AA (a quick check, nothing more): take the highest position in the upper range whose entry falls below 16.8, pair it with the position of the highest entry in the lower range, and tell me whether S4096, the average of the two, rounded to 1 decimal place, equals 4172.4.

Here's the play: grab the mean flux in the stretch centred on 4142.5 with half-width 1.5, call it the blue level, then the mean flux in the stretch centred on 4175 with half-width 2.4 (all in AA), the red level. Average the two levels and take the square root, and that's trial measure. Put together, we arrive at 4.0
